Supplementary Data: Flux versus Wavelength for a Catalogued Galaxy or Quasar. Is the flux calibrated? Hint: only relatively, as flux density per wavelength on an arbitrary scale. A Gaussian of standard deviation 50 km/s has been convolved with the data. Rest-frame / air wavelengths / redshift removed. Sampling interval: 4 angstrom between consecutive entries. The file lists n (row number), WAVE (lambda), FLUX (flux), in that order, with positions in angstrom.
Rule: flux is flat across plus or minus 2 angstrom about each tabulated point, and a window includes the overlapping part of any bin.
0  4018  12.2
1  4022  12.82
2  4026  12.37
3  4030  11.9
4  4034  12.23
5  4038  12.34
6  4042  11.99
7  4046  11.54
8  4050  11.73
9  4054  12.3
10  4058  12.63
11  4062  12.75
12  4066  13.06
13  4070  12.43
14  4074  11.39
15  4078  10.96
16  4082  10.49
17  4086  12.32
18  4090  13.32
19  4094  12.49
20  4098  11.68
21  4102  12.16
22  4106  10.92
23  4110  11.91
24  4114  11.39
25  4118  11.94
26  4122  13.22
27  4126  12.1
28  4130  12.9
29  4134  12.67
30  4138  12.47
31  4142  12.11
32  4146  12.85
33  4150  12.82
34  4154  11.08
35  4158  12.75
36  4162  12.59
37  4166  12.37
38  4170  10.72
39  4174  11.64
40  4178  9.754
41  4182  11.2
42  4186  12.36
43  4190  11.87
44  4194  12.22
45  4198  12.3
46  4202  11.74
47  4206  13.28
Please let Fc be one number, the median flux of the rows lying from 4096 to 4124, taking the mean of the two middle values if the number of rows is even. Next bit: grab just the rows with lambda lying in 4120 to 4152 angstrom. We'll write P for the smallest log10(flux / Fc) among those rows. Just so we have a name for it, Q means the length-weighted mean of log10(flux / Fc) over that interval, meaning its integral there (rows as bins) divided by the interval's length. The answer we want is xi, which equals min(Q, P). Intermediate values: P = 0.01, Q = 0.026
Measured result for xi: 0.01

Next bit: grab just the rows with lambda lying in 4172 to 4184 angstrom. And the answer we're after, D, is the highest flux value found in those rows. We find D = 11.64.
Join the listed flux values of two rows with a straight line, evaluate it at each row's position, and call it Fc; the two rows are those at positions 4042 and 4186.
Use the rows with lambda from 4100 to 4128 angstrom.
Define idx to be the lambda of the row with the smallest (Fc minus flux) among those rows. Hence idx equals 4122 angstrom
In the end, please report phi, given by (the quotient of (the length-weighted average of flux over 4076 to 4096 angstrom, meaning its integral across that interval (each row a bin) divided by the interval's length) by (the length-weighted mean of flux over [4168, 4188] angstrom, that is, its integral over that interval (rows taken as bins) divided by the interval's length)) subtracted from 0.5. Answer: -0.570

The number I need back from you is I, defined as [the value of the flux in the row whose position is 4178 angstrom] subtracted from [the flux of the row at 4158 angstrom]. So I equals 3.0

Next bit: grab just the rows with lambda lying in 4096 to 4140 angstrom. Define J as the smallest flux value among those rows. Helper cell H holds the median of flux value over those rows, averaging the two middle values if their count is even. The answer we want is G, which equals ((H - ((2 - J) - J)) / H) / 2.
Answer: 1.32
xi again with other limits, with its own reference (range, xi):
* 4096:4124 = -0.04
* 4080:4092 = -0.06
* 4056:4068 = 0.03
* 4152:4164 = -0.03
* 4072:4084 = -0.06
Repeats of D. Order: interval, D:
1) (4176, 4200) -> 12.36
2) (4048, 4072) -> 13.06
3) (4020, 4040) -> 12.82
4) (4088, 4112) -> 13.32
